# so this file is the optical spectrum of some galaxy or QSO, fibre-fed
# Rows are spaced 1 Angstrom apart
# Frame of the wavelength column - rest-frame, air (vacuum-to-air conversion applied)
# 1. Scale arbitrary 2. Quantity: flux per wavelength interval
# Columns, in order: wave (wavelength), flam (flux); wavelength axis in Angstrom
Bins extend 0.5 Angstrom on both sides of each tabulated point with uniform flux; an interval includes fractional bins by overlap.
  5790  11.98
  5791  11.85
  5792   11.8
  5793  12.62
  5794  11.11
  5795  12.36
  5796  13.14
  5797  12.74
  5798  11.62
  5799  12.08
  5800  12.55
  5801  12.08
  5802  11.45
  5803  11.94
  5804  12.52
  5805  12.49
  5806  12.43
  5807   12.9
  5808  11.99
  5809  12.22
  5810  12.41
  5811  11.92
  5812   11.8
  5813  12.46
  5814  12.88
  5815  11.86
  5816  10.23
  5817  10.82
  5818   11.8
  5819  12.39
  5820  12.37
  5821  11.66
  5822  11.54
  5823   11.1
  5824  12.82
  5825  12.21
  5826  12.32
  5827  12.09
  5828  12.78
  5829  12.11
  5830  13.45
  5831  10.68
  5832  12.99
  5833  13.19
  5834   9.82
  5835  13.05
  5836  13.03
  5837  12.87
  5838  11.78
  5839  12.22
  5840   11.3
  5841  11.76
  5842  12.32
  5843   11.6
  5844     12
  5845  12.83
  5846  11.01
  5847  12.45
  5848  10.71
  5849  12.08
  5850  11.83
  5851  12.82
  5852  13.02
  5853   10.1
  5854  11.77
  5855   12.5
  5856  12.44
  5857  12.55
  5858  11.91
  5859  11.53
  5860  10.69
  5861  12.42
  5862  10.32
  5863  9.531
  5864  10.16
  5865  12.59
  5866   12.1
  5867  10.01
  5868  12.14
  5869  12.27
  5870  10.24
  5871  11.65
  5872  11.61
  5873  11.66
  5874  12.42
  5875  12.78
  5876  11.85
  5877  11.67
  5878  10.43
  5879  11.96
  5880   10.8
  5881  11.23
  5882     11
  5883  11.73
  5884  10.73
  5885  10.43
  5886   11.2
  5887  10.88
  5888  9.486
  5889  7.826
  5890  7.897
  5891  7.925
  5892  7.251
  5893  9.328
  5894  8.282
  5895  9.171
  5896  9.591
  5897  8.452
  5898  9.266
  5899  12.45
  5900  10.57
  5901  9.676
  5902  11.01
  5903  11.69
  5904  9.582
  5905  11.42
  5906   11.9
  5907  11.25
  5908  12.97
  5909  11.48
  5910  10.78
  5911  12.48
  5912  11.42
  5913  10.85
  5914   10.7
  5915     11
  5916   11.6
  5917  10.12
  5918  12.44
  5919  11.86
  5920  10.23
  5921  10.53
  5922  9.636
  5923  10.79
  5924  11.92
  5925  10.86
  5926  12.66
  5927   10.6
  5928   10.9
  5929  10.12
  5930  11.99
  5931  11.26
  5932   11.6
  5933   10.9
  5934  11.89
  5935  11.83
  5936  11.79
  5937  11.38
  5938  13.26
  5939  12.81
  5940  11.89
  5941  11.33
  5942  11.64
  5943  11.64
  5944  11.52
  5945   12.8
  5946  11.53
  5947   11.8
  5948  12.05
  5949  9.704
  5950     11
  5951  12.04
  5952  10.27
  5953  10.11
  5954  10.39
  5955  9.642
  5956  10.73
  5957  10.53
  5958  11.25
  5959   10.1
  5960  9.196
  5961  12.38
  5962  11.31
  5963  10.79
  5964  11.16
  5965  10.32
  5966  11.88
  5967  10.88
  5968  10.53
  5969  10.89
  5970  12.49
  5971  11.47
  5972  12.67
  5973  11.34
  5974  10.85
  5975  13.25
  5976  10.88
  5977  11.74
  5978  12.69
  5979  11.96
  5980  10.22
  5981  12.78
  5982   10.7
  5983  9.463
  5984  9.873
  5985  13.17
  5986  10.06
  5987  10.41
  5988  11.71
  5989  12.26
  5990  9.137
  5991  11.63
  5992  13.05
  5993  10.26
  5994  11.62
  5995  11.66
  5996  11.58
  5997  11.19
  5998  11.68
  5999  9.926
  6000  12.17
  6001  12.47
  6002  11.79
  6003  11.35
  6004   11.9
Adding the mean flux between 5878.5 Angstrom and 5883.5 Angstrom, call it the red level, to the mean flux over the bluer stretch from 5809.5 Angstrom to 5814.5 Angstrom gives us 23.6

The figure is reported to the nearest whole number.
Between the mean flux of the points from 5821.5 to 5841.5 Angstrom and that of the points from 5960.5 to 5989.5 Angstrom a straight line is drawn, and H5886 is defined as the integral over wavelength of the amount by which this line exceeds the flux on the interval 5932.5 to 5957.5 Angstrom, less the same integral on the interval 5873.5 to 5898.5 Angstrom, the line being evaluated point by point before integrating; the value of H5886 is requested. -39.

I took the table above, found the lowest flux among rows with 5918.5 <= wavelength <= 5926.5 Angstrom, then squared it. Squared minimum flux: 93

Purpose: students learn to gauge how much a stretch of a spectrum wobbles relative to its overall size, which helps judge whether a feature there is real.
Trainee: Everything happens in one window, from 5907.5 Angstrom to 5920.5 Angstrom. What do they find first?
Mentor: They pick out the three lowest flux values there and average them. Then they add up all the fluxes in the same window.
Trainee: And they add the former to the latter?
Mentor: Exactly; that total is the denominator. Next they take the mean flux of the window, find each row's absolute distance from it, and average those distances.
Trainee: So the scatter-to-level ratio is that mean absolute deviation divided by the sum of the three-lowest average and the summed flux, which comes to 0.0045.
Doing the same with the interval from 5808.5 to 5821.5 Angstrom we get 0.0030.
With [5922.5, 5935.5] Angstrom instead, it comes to 0.0038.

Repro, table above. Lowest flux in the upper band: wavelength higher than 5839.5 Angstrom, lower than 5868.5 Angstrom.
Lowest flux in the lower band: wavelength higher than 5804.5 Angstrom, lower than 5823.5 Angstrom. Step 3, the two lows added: 19.76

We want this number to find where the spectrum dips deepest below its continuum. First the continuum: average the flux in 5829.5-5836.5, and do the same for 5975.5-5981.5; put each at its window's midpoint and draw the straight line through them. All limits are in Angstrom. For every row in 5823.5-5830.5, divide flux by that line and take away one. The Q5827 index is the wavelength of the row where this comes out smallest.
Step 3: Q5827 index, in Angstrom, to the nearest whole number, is 5827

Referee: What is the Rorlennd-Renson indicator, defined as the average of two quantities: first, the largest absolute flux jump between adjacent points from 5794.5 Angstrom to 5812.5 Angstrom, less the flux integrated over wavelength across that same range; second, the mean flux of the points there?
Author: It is -104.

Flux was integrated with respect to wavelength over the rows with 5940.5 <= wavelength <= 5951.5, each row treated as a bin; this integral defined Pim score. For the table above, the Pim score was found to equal 127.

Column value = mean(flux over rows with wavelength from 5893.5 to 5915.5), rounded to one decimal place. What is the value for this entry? 10.7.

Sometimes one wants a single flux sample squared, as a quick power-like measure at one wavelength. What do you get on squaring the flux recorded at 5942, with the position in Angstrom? 135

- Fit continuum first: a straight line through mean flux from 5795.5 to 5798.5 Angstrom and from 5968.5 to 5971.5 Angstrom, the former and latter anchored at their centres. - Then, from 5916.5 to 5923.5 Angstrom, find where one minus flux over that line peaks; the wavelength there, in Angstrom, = 5922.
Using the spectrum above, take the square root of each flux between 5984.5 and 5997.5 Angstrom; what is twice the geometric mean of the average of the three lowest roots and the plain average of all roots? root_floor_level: 6.50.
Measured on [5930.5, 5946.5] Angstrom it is 6.78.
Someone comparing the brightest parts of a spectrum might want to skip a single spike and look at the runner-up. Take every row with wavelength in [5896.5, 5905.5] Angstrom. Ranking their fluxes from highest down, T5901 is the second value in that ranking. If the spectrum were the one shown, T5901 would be 11.69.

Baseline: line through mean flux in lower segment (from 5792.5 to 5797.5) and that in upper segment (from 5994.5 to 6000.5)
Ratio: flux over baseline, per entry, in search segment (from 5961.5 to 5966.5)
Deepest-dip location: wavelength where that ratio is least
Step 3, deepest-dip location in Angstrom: 5965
